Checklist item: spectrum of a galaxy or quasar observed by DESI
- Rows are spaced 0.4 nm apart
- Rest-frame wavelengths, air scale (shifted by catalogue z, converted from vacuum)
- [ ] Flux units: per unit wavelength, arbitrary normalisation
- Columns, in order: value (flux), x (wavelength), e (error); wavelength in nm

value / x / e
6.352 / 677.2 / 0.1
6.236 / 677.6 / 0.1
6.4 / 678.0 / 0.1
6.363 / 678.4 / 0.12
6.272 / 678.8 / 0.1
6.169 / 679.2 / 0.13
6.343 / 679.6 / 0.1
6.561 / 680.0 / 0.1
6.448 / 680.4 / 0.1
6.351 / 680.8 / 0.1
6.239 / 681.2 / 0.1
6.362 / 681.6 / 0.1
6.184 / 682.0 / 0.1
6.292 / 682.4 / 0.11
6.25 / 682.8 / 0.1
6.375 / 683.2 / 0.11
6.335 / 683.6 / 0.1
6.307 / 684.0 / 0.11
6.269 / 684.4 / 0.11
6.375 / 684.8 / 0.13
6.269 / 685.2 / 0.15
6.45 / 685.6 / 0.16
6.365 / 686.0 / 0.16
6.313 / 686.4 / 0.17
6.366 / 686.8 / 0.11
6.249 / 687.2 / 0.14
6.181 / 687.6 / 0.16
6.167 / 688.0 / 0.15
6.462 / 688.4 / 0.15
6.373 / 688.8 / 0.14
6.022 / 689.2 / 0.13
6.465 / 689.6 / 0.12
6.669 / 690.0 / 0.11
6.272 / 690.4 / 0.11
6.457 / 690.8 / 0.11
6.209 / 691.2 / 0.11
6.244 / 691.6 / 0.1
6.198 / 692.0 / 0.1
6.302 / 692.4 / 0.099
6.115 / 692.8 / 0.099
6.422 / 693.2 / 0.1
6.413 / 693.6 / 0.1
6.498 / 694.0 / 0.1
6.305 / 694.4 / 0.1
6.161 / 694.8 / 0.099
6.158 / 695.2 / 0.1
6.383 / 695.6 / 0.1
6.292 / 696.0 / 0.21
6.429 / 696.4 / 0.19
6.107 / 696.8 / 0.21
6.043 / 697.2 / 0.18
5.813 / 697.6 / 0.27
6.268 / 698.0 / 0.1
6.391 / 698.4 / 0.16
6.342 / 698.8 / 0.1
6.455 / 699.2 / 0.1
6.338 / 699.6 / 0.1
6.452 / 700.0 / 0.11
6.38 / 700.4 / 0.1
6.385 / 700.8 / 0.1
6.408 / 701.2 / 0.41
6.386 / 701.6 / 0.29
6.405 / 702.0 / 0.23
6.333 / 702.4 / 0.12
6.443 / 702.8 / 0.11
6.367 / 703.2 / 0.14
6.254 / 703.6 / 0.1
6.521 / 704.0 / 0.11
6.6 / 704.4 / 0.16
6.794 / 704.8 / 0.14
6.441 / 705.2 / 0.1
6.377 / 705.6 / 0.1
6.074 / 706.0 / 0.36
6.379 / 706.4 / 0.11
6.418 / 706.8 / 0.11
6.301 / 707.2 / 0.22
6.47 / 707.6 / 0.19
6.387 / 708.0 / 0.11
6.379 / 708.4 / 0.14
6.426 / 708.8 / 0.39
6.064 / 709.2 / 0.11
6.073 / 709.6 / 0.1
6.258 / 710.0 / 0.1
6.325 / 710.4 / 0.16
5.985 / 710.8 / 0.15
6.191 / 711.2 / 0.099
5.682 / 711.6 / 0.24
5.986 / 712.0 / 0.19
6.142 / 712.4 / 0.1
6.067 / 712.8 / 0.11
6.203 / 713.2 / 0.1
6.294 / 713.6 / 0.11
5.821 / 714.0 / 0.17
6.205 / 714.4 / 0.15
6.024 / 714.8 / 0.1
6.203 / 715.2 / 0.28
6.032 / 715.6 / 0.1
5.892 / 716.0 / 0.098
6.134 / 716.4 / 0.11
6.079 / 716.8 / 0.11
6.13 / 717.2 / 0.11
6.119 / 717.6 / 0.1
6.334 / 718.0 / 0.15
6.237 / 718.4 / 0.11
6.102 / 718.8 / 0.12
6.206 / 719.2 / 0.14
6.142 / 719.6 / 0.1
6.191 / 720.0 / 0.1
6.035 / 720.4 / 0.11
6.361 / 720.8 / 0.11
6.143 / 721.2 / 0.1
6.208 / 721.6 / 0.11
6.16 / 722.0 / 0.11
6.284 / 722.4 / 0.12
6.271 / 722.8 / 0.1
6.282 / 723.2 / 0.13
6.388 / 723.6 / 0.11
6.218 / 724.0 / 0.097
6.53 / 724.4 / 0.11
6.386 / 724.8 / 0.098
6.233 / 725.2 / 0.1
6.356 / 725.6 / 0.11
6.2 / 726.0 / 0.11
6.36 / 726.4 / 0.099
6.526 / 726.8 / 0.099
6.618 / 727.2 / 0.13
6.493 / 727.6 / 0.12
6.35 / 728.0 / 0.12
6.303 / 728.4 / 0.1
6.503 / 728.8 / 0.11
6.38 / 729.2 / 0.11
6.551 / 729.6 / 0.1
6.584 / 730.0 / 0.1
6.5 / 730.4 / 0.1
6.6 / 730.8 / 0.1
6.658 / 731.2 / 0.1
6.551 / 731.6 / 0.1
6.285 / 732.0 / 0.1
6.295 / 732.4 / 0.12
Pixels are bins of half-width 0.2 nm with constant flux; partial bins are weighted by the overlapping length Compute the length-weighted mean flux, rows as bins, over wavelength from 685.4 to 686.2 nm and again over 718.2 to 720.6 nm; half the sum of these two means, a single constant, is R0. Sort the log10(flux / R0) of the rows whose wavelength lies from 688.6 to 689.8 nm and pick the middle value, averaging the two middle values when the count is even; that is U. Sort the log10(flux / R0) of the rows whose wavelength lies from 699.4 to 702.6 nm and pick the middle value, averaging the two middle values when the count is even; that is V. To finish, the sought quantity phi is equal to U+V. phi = 0.014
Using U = 0.0064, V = 0.007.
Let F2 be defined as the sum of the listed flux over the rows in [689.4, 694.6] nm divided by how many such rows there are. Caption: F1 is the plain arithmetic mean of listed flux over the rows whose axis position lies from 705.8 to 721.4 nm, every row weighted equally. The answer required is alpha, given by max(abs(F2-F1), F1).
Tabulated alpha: 6.17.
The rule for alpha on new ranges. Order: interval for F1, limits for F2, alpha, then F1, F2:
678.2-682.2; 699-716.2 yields 6.33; 6.33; 6.27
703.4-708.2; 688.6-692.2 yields 6.42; 6.42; 6.32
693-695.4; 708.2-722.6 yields 6.33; 6.33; 6.14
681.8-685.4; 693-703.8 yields 6.30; 6.30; 6.32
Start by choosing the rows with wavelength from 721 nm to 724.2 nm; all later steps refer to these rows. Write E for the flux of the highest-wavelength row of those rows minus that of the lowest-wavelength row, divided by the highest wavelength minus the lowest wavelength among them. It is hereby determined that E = 0.03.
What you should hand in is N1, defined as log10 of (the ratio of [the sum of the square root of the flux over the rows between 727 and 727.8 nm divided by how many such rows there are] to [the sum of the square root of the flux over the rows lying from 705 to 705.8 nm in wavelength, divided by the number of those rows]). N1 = 0.005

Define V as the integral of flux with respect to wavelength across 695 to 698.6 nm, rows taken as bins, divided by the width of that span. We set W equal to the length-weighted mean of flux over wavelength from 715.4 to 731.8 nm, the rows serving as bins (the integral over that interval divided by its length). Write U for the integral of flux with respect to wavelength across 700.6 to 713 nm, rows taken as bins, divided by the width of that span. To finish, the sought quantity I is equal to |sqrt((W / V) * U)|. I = 2.53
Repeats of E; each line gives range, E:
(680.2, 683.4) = -0.03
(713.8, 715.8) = 0.13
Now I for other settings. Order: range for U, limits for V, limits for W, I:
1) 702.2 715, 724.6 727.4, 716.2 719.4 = 2.46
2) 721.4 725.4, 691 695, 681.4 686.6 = 2.52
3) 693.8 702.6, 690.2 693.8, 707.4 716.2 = 2.48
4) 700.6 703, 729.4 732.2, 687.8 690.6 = 2.49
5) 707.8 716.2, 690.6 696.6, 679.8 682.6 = 2.48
